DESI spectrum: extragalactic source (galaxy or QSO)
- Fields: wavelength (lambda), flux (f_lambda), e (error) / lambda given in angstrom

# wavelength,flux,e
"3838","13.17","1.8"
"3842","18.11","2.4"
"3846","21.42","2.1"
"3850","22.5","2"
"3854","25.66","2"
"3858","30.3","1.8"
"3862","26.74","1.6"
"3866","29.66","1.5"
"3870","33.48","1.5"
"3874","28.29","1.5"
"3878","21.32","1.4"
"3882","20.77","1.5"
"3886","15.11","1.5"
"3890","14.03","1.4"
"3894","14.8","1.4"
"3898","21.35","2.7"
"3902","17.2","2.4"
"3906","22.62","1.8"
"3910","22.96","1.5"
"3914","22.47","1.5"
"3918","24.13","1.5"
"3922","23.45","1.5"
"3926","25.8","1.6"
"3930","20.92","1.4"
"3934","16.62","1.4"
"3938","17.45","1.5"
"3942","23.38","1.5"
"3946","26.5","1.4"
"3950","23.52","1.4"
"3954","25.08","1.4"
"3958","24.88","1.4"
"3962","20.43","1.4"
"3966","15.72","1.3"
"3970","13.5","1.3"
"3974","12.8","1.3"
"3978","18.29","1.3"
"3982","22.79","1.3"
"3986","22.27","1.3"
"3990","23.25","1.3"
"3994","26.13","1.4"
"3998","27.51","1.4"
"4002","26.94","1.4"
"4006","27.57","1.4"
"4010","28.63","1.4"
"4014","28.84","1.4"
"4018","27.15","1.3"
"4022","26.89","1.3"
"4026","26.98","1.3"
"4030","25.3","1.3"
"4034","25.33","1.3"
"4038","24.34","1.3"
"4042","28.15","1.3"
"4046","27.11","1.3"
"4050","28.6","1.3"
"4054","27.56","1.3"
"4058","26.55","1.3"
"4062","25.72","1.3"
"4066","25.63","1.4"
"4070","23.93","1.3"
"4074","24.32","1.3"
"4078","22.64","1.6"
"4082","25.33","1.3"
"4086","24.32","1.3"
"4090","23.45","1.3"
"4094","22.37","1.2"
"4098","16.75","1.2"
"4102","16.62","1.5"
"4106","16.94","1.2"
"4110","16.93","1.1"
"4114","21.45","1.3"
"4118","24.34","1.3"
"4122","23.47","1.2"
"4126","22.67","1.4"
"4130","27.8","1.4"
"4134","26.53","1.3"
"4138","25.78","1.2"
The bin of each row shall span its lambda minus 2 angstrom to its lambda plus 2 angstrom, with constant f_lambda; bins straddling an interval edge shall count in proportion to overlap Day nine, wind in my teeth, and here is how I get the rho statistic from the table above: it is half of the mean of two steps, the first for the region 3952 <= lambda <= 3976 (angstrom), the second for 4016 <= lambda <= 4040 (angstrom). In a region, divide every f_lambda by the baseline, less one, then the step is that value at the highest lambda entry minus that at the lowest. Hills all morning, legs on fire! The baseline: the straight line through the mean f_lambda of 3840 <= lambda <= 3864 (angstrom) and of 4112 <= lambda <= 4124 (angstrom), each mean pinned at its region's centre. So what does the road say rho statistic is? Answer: -0.16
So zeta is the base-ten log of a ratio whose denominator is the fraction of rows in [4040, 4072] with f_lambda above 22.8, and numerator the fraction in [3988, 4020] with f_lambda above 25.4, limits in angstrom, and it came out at -0.1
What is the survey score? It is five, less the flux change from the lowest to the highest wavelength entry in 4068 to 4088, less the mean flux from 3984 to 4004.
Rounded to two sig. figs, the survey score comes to -21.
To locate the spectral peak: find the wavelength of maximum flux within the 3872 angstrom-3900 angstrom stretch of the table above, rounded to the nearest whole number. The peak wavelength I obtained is 3874 angstrom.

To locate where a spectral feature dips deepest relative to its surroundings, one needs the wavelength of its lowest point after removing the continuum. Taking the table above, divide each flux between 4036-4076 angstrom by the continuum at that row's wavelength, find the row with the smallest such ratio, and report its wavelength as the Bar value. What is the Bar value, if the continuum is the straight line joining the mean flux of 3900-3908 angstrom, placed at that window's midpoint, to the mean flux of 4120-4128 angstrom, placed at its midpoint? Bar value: 4070 angstrom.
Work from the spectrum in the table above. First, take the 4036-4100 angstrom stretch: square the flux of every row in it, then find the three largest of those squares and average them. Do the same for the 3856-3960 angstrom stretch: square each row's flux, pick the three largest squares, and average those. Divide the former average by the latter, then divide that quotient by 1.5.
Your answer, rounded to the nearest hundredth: 0.54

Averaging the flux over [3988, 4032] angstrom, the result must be 26.8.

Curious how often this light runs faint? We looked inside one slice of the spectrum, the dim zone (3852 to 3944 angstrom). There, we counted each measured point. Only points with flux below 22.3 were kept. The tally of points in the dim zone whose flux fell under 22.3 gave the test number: 10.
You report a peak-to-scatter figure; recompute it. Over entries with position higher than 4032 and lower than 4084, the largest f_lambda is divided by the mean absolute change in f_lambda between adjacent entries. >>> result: 20.5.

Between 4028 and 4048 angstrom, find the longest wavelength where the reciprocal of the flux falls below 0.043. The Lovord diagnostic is 4046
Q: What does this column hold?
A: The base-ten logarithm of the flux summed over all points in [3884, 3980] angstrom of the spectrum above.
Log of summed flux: 2.68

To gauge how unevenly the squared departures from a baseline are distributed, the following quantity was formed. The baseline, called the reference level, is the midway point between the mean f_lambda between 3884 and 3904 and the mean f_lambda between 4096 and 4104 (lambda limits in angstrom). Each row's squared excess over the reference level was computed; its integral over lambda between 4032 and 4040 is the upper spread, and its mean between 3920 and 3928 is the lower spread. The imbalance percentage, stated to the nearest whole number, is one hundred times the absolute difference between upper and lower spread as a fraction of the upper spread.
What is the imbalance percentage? 88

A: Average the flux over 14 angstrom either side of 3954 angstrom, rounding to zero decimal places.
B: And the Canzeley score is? 23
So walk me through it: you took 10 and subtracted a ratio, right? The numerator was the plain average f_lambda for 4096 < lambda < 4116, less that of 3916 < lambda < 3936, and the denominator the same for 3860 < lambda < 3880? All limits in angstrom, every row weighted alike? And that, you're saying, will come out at 10.2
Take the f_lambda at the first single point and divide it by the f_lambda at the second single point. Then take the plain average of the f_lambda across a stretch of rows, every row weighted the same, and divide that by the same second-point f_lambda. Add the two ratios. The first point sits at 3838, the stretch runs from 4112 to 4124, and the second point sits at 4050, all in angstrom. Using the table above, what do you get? 1.27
